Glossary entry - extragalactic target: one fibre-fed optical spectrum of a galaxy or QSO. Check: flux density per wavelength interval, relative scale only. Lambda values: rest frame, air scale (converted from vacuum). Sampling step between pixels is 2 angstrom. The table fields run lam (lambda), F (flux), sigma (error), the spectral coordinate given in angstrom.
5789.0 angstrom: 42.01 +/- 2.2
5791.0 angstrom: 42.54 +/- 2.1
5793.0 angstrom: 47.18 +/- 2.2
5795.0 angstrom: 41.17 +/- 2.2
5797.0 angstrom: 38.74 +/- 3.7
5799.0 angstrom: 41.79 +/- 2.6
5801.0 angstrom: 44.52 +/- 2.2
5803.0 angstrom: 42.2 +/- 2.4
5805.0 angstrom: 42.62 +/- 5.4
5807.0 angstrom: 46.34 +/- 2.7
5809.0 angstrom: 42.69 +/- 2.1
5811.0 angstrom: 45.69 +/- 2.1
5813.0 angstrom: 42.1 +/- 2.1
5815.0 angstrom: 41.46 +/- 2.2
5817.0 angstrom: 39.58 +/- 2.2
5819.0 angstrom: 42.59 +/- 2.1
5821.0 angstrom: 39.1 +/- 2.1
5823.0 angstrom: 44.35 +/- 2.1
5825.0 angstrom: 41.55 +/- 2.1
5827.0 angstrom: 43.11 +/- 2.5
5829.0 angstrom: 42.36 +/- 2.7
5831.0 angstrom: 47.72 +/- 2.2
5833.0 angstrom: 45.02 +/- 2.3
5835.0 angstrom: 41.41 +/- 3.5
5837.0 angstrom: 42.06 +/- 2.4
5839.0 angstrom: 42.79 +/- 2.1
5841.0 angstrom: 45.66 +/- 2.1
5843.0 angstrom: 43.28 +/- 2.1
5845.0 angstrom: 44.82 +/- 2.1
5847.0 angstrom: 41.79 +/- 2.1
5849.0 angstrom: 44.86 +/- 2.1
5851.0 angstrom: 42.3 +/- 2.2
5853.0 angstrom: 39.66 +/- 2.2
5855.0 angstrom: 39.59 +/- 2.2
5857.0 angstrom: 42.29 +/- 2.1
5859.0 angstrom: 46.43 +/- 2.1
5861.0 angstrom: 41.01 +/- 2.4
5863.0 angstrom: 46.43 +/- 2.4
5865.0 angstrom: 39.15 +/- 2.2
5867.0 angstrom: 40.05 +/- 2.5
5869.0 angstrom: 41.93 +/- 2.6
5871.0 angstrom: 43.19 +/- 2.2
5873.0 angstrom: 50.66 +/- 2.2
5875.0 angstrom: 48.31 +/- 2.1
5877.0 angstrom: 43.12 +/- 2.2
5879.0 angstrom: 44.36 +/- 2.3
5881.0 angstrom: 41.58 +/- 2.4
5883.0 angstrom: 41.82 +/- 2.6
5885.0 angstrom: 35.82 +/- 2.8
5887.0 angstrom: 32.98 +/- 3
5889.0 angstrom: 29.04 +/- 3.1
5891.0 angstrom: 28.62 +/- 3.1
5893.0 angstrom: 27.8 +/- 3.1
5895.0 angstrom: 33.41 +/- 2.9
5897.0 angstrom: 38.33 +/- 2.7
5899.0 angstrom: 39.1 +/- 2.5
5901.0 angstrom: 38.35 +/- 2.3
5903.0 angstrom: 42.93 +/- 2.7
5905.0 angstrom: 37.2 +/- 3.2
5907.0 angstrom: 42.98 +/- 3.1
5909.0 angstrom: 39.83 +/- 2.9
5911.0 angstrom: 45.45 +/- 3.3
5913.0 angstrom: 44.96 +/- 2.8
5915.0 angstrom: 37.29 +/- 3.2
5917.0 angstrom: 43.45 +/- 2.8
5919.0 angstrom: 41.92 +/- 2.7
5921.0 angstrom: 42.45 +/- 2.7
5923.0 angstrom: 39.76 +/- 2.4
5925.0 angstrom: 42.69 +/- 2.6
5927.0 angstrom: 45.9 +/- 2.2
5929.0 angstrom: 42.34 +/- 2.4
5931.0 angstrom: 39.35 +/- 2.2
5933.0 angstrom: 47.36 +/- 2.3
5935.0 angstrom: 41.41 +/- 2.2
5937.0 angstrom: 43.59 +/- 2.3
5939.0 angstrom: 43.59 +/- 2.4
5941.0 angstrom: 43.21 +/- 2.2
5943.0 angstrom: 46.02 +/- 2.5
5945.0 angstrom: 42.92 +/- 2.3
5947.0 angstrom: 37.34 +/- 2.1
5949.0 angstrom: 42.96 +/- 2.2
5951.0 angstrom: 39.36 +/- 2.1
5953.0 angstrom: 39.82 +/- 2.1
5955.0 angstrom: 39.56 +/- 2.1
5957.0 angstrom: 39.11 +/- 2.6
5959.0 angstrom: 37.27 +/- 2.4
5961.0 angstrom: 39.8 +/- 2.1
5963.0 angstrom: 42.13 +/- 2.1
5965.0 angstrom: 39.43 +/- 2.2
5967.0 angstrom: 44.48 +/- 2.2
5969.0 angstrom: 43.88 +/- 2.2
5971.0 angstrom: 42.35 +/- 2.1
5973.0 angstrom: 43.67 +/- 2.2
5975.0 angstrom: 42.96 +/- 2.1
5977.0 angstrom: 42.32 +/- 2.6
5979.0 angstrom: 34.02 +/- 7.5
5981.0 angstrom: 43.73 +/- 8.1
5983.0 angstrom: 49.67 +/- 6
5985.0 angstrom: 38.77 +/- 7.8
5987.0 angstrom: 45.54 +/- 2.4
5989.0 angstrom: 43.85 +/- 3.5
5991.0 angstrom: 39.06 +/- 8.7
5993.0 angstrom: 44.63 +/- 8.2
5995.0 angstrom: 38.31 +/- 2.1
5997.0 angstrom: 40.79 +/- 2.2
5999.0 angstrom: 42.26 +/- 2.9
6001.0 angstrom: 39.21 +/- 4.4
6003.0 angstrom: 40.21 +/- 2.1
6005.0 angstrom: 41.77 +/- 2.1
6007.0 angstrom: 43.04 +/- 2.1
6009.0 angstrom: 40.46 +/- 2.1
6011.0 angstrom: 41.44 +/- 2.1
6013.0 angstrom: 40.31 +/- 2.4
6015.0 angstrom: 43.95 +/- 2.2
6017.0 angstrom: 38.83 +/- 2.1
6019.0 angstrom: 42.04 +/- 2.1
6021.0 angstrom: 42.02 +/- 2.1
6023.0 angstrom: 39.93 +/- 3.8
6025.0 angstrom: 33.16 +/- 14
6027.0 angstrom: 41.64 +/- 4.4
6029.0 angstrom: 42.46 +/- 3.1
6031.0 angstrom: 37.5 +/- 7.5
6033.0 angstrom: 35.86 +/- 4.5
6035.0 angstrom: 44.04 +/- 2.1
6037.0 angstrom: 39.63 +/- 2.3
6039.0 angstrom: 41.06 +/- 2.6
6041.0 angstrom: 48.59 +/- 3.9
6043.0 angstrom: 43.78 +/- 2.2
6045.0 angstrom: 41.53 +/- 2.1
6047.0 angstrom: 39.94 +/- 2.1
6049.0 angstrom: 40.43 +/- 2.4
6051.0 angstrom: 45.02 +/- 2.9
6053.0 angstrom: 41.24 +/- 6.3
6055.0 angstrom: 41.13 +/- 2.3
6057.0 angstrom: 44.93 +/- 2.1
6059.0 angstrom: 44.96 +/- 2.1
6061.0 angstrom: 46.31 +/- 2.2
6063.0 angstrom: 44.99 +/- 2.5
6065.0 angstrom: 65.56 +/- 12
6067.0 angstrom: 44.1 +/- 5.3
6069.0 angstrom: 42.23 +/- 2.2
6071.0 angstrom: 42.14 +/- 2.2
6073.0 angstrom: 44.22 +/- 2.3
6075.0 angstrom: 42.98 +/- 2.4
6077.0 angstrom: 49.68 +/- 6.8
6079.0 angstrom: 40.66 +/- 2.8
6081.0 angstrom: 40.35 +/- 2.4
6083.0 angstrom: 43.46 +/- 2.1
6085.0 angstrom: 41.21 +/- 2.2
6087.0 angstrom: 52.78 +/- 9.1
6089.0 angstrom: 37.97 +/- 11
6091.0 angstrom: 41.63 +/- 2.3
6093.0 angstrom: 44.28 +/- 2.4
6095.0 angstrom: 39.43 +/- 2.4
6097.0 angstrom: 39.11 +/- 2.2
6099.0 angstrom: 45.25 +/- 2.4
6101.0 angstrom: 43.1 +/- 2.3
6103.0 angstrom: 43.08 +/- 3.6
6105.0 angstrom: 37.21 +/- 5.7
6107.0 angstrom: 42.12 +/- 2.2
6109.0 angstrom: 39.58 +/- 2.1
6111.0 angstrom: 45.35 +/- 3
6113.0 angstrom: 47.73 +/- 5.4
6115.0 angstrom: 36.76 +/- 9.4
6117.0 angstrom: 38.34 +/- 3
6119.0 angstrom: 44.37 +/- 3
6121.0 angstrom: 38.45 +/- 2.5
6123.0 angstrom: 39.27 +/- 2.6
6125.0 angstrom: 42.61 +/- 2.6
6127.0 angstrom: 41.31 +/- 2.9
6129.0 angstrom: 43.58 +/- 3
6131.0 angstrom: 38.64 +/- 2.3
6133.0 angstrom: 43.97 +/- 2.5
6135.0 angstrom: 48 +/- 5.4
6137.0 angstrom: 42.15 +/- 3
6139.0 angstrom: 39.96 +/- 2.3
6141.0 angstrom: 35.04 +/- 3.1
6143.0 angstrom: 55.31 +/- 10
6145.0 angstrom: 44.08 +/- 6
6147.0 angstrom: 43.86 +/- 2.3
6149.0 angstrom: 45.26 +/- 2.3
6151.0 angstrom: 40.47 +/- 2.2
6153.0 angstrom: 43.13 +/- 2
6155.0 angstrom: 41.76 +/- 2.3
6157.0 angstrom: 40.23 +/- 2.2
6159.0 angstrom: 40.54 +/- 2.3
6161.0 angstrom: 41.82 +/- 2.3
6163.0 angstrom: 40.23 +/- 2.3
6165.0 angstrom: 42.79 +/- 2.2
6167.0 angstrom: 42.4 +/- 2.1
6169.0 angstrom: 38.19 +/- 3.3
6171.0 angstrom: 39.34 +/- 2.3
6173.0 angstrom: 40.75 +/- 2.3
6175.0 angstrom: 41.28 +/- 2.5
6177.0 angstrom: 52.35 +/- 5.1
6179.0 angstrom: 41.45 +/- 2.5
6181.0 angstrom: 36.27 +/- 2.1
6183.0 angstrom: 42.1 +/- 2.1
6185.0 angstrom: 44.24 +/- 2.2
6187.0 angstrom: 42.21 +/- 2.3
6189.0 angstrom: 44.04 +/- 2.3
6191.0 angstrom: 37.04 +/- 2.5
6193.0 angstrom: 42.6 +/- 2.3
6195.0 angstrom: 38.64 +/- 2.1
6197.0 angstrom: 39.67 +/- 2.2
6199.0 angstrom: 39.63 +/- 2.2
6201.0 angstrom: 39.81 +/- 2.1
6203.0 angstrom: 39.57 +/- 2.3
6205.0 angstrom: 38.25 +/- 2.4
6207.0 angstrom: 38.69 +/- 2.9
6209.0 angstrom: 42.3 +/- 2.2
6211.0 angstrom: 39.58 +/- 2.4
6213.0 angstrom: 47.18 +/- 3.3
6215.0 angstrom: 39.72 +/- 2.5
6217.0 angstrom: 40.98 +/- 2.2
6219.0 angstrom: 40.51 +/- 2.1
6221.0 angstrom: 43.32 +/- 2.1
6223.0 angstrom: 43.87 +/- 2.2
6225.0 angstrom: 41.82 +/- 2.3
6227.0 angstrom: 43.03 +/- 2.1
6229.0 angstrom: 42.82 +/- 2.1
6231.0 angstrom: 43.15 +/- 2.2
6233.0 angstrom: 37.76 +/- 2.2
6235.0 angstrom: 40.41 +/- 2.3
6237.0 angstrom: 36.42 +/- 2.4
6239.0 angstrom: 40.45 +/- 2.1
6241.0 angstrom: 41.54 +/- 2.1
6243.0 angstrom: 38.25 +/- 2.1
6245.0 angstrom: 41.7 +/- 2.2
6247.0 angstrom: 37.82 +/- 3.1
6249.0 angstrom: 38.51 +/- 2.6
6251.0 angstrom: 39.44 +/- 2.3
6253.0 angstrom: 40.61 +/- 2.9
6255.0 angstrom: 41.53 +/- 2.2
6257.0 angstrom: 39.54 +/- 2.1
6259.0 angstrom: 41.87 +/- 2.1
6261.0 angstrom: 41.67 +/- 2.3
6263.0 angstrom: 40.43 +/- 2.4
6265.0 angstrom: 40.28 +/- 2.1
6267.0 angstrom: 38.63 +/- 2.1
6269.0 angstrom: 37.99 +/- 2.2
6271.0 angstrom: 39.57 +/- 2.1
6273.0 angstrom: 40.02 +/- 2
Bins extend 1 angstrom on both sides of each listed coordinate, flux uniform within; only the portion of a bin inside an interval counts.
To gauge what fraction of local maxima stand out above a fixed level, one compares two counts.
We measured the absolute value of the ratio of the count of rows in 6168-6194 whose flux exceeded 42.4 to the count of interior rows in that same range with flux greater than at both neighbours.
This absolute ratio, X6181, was 1.3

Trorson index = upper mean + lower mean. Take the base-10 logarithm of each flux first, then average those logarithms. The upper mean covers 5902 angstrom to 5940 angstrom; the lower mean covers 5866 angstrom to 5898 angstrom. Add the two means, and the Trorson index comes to 3.21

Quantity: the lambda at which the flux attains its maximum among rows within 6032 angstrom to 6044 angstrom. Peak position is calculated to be 6041.0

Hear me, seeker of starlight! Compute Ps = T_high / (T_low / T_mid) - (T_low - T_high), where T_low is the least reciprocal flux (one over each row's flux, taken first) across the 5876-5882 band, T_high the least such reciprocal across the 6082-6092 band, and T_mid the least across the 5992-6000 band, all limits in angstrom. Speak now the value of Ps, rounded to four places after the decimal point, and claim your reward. 0.0152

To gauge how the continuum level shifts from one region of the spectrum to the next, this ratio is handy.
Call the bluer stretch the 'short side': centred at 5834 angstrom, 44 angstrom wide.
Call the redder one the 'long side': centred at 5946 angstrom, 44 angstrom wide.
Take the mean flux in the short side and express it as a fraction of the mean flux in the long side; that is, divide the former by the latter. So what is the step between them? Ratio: 1.02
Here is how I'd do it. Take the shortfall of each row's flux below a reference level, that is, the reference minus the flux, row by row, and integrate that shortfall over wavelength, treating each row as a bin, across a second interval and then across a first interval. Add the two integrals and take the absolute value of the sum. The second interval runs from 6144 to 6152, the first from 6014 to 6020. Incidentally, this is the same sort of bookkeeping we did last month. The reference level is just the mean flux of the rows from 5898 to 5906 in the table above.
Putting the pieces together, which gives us 45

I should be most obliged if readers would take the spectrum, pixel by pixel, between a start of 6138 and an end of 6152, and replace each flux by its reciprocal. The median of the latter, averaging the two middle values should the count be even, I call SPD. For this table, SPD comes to 0.0228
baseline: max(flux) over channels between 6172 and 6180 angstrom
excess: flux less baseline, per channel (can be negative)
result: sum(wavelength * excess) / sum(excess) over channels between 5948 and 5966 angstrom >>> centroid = 5957.1 angstrom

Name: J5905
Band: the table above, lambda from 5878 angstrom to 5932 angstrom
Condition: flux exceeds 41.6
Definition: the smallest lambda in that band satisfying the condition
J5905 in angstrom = 5879.0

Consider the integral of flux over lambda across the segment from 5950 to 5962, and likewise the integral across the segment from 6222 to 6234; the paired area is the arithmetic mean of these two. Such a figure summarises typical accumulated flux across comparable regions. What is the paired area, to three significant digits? 487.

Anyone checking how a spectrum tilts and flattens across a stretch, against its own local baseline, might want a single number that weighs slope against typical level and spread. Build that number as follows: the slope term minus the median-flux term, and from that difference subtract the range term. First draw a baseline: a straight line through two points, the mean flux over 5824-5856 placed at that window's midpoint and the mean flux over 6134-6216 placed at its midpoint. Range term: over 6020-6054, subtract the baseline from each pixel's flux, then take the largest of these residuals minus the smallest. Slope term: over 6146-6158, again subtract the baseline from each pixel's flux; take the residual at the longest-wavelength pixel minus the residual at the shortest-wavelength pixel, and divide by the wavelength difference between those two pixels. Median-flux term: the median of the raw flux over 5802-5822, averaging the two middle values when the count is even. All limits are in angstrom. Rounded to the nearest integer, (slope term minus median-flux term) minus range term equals -58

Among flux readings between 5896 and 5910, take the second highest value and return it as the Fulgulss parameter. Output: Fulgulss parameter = 42.93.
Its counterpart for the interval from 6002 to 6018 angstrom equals 43.04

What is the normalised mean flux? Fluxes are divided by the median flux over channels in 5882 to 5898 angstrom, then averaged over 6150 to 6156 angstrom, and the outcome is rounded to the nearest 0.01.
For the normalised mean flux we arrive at 1.26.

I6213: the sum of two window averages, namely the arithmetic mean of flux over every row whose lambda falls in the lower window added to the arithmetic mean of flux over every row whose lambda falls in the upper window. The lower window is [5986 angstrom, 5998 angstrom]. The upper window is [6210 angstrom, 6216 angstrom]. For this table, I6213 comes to 84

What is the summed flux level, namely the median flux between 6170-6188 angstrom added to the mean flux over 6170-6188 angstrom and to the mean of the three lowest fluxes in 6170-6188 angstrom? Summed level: 122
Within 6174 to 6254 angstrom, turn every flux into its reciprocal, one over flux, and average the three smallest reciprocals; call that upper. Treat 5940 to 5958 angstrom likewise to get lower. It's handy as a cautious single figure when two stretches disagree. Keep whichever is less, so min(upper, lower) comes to 0.0210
